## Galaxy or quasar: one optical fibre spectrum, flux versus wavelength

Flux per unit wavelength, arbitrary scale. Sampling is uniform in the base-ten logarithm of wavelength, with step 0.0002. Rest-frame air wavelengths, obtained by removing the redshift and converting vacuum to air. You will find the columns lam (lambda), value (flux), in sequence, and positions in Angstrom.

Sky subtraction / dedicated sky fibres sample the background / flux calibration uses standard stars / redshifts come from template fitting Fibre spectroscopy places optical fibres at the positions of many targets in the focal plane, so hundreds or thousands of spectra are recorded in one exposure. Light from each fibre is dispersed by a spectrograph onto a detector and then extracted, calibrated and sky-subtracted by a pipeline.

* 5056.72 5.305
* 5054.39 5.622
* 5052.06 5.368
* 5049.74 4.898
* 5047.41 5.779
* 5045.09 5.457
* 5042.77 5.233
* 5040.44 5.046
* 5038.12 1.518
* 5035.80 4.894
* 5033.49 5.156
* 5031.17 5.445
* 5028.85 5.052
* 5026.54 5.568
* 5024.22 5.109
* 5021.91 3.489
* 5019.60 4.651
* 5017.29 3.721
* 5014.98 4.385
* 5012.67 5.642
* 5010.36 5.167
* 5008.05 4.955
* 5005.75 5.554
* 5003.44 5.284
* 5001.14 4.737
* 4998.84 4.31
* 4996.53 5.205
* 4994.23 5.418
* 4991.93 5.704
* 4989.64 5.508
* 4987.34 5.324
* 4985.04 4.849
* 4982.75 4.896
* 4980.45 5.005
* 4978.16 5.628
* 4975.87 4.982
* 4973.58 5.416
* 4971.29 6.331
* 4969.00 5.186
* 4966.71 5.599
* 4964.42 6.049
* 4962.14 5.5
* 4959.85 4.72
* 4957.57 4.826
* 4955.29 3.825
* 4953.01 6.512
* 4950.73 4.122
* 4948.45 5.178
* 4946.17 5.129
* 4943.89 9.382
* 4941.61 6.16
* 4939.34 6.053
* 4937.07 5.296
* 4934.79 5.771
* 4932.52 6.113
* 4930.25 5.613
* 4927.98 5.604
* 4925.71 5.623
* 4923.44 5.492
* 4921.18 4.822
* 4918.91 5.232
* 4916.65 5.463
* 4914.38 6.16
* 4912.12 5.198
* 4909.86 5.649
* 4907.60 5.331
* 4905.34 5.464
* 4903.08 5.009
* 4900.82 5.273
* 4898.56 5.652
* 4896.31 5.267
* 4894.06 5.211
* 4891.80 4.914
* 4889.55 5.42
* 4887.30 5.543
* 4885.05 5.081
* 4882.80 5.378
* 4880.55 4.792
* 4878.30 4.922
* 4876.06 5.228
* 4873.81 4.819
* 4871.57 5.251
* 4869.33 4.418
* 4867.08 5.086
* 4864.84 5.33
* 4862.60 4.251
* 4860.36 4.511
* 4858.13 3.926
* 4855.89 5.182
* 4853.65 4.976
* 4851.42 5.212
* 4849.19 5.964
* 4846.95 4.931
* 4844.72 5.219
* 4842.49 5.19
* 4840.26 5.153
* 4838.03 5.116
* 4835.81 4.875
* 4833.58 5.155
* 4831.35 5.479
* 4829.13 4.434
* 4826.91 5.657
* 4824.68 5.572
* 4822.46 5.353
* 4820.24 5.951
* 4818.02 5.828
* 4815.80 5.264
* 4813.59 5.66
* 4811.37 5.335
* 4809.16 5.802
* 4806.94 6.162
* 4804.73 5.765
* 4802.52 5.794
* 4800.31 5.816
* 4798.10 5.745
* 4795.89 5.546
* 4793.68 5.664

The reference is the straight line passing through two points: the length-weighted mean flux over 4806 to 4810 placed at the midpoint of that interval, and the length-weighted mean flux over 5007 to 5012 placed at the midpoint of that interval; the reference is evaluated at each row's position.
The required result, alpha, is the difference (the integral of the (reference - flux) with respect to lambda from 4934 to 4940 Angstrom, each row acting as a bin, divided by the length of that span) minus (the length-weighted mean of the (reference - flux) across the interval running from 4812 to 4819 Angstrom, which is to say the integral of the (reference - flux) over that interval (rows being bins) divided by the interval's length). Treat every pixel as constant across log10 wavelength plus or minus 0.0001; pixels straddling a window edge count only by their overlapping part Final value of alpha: -0.6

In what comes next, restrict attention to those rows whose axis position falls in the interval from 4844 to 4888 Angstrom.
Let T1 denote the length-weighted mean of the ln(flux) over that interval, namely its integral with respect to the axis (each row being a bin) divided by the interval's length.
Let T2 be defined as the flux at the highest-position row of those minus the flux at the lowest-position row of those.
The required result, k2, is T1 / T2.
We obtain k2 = 5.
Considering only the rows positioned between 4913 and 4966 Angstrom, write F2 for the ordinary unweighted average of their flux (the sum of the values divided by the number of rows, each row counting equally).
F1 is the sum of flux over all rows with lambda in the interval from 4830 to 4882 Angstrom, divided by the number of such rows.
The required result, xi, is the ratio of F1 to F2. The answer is 0.89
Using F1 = 5.00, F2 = 5.6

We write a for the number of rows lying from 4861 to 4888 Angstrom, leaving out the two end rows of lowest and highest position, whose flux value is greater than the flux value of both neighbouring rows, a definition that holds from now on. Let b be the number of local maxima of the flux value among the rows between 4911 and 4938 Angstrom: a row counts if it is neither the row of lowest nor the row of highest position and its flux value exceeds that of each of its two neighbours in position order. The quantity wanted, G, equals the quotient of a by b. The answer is 1.3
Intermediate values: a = 4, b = 3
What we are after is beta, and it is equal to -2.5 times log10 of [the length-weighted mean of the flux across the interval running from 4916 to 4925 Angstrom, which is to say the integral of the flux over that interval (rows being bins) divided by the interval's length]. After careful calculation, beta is -1.80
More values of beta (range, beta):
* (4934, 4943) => -1.93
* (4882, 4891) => -1.82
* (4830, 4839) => -1.78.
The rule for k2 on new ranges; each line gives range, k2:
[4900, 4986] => -4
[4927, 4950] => -4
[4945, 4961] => -4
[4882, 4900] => 6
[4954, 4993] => 1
